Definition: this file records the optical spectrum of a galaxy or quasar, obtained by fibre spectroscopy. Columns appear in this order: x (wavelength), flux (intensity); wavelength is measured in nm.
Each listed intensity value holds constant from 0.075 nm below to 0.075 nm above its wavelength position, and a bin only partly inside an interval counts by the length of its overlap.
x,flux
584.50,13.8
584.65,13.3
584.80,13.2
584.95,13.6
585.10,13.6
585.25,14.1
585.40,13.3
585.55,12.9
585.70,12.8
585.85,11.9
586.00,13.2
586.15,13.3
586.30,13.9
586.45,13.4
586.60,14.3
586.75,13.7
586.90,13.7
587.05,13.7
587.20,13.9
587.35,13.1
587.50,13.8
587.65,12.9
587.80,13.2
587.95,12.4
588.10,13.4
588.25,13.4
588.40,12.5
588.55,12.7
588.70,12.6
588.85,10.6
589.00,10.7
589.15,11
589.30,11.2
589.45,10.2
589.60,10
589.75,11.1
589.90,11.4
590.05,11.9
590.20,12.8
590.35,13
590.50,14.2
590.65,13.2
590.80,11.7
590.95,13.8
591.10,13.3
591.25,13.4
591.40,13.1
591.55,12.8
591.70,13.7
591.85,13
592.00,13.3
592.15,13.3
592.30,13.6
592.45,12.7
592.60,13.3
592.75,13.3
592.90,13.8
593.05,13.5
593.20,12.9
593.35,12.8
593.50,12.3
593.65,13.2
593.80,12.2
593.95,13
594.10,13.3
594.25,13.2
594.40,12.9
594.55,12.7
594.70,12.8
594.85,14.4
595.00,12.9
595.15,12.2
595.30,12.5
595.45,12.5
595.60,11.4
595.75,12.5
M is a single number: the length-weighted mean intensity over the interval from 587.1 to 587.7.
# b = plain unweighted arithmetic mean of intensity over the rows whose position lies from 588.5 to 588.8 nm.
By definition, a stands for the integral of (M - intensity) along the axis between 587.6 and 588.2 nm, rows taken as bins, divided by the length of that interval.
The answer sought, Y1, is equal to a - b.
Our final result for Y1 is -12.2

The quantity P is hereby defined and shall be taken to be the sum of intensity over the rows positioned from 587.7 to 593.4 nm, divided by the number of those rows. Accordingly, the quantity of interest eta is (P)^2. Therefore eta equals 159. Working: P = 12.6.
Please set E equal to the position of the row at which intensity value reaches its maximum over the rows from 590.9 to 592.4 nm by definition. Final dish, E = 590.95 nm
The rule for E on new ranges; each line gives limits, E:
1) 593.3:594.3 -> 594.10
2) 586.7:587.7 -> 587.20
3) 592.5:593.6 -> 592.90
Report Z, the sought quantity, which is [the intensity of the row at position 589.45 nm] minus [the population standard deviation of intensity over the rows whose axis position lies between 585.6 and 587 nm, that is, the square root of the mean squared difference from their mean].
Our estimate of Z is 9.5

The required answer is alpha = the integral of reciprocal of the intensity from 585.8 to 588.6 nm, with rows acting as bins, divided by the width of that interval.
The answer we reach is 0.0753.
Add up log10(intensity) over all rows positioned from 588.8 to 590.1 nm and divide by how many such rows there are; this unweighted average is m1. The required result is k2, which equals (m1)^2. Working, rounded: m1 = 1.04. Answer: 1.08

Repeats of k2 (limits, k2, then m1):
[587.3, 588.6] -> 1.24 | 1.12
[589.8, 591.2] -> 1.22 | 1.11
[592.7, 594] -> 1.24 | 1.11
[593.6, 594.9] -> 1.25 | 1.12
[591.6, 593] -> 1.27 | 1.12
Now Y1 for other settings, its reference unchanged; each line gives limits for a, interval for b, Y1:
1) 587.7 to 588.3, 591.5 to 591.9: -12.8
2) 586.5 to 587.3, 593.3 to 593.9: -13.0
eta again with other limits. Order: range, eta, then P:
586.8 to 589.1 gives 165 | 12.8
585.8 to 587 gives 180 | 13.4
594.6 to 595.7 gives 161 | 12.7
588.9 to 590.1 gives 120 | 10.9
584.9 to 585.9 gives 173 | 13.2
